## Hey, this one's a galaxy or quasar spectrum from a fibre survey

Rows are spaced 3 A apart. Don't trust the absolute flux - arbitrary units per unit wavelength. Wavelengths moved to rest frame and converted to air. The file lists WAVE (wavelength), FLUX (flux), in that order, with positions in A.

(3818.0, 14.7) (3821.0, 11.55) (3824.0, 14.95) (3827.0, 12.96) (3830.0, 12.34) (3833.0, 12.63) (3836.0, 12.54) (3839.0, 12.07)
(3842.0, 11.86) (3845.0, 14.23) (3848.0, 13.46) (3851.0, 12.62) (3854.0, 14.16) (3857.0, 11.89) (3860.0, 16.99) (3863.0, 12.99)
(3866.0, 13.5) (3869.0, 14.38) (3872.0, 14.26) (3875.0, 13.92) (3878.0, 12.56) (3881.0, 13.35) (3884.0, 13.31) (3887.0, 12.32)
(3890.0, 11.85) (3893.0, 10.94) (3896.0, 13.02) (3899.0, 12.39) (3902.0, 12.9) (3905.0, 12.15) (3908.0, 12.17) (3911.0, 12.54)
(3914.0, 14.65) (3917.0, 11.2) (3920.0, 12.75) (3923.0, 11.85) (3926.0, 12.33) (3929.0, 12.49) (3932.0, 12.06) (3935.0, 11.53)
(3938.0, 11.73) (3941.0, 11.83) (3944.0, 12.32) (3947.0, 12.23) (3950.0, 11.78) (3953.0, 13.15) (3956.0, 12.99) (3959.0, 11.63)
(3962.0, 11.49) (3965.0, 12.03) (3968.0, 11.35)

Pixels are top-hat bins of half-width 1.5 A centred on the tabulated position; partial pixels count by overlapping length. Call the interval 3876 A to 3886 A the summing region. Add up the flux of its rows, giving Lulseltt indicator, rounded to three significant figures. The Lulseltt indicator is 39.2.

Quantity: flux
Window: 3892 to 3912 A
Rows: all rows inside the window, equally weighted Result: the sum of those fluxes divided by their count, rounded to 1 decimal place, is 12.3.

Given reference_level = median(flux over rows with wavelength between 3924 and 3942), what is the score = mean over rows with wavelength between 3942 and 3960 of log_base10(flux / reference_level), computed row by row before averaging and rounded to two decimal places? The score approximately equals 0.01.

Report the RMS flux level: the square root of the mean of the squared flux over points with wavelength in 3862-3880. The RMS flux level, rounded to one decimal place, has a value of 13.6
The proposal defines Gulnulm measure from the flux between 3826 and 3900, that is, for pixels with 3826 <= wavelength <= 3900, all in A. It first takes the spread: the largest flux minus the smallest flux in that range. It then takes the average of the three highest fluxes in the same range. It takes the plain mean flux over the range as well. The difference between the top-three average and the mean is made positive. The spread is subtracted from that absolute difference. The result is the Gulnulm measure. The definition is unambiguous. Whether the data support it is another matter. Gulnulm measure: -3.9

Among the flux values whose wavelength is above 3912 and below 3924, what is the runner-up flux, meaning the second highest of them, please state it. 12.75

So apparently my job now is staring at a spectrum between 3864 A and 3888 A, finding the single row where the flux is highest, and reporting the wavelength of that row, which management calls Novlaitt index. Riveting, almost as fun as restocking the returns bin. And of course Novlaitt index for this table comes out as 3869.0 A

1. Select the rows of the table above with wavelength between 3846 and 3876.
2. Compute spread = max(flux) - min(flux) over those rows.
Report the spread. 5.1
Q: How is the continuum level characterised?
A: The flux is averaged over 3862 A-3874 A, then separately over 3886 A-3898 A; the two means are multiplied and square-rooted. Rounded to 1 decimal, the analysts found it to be 12.9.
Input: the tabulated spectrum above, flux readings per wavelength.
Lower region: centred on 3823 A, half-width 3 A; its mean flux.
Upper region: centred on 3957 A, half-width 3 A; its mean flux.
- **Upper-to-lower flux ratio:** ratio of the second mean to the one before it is 0.93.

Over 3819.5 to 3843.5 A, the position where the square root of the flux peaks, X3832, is 3824.0 A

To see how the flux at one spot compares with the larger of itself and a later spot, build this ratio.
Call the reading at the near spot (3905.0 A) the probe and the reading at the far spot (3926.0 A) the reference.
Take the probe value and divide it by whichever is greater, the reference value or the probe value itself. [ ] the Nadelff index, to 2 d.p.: 0.99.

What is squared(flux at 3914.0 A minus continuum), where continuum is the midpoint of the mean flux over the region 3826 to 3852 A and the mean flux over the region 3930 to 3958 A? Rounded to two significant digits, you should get 4.8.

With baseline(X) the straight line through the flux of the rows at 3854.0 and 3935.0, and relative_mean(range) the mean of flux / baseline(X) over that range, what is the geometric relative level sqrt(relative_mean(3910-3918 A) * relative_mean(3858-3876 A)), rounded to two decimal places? 1.05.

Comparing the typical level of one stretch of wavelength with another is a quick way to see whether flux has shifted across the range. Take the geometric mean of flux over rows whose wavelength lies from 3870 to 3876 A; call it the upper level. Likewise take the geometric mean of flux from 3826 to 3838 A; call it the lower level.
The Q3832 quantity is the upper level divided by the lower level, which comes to 1.12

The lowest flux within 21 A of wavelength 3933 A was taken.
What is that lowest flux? 11.2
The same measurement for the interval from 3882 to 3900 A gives 10.94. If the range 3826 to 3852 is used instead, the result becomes 11.86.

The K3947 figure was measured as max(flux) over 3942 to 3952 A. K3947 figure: 12.32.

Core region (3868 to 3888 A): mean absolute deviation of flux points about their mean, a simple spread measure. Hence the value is 0.64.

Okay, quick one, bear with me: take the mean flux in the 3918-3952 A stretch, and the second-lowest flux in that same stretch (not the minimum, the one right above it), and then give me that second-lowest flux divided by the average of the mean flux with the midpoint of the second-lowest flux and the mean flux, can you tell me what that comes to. 0.978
